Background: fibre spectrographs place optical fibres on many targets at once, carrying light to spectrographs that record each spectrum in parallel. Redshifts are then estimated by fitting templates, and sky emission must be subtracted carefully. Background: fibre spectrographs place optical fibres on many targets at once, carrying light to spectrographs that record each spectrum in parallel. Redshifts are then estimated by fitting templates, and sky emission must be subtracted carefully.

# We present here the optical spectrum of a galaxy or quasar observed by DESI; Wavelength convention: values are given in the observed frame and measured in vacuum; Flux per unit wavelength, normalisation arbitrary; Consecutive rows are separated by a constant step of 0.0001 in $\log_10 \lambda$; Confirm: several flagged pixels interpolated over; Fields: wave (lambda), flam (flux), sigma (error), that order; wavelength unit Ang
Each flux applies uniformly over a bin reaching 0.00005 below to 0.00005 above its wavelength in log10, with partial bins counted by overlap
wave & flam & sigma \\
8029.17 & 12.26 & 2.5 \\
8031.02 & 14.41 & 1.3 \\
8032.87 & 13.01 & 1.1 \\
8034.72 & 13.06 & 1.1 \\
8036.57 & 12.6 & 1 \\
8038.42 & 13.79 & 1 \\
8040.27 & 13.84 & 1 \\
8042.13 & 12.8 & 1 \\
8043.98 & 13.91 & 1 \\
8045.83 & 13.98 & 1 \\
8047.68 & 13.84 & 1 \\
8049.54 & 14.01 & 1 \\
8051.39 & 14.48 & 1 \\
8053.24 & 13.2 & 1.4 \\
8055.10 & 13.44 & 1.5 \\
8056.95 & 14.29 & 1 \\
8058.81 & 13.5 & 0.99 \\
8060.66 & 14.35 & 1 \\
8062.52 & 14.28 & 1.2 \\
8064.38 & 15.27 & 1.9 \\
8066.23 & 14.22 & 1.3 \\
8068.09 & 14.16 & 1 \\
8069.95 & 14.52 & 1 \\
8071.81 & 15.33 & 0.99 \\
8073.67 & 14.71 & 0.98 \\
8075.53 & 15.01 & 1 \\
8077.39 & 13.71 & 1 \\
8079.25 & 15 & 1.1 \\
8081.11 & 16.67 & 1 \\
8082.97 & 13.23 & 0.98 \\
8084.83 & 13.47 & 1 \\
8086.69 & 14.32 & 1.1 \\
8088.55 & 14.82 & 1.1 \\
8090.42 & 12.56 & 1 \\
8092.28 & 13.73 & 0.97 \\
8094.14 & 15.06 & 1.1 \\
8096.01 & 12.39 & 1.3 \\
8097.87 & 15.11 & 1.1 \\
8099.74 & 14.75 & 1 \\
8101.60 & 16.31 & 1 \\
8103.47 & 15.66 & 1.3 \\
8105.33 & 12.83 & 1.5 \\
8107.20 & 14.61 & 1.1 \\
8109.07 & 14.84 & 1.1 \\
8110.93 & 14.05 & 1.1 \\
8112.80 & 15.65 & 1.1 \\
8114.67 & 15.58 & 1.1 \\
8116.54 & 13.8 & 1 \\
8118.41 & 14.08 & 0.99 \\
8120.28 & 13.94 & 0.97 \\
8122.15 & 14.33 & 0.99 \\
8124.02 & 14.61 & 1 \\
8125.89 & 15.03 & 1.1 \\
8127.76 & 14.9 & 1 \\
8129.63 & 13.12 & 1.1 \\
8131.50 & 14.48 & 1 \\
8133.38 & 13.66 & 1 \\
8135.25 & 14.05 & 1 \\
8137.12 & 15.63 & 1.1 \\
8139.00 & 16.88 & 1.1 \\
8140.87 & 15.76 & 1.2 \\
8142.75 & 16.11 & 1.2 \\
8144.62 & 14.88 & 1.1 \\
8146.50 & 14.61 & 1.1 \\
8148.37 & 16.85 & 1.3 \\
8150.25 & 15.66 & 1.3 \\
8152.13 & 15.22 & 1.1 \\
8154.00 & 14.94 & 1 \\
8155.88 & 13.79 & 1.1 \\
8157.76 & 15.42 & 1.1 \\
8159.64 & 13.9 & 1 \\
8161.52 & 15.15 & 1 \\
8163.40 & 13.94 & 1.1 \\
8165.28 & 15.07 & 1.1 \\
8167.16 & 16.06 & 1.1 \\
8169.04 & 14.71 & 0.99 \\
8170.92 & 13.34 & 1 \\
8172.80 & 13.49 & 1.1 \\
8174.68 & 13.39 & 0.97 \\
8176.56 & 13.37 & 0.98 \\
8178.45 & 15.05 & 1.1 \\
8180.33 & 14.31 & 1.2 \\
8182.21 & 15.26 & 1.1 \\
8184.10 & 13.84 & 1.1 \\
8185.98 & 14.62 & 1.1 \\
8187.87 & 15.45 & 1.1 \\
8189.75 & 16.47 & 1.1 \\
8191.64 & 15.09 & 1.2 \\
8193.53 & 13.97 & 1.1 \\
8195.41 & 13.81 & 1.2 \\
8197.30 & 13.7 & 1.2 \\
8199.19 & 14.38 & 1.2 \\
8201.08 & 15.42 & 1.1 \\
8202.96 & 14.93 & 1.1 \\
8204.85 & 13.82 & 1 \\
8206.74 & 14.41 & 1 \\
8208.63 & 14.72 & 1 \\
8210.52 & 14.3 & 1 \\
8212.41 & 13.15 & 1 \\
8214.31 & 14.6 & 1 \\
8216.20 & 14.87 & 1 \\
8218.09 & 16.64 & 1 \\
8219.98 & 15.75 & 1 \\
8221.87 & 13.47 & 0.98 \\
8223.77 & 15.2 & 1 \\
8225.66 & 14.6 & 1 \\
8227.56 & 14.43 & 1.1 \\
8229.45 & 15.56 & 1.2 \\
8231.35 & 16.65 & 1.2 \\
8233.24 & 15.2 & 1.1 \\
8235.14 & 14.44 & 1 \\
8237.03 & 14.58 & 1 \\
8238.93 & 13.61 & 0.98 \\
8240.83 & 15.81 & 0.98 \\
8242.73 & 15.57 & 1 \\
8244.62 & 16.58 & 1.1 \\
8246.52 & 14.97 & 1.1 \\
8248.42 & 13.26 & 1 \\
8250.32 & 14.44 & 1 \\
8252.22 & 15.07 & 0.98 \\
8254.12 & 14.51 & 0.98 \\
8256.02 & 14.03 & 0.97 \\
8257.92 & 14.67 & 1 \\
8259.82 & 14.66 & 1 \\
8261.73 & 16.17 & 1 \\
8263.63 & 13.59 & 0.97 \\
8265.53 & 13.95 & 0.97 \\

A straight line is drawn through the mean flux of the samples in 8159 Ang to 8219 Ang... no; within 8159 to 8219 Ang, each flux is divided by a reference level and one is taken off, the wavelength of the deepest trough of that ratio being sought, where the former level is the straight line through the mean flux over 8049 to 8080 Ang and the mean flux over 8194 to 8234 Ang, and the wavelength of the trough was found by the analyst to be 8212.41 Ang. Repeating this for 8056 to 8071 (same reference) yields 8058.81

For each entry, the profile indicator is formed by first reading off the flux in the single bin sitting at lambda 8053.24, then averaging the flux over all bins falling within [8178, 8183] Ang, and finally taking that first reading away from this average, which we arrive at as 1.7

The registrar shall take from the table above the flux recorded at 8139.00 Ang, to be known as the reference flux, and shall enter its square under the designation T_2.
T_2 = 285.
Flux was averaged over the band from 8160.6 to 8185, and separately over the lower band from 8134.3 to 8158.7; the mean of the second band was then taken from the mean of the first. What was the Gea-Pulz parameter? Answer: -1.0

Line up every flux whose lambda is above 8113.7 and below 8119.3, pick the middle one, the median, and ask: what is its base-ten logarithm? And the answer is 1.15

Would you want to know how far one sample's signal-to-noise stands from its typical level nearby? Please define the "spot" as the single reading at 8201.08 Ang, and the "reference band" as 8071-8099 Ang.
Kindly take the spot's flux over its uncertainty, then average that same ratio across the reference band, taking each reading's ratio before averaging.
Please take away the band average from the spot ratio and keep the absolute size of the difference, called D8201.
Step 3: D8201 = 0.24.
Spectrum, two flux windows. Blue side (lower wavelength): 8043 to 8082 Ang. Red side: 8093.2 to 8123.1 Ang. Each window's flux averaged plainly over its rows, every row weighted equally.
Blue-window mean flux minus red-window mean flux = -0.19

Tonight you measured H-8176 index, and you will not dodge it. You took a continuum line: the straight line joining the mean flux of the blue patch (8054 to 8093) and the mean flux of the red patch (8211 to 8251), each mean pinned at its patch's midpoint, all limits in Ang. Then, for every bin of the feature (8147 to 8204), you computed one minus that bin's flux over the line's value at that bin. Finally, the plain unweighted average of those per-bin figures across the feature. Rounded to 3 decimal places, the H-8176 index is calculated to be 0.001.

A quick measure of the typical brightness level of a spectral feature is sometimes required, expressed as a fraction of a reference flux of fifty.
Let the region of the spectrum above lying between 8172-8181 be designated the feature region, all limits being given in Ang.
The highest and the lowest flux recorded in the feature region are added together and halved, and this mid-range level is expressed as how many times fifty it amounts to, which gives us 0.284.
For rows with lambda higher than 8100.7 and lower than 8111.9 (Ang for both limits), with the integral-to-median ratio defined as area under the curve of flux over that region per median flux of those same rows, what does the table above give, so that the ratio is 11.2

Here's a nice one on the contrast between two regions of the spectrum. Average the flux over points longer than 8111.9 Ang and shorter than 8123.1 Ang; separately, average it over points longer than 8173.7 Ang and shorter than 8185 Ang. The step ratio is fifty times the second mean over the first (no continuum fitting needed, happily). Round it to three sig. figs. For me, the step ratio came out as 48.8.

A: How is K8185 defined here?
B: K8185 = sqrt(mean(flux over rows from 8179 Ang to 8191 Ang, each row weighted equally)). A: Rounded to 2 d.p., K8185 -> 3.87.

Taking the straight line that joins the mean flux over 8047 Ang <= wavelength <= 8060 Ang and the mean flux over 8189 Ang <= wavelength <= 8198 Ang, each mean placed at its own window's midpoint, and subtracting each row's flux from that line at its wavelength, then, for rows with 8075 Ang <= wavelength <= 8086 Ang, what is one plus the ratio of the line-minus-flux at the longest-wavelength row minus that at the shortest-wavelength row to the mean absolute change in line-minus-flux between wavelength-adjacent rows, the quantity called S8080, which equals 2.0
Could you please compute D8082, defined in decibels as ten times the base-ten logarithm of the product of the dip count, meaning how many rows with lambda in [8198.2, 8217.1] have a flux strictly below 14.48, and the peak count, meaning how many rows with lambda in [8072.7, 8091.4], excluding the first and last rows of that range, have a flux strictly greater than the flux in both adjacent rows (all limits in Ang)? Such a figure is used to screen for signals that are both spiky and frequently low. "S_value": 12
